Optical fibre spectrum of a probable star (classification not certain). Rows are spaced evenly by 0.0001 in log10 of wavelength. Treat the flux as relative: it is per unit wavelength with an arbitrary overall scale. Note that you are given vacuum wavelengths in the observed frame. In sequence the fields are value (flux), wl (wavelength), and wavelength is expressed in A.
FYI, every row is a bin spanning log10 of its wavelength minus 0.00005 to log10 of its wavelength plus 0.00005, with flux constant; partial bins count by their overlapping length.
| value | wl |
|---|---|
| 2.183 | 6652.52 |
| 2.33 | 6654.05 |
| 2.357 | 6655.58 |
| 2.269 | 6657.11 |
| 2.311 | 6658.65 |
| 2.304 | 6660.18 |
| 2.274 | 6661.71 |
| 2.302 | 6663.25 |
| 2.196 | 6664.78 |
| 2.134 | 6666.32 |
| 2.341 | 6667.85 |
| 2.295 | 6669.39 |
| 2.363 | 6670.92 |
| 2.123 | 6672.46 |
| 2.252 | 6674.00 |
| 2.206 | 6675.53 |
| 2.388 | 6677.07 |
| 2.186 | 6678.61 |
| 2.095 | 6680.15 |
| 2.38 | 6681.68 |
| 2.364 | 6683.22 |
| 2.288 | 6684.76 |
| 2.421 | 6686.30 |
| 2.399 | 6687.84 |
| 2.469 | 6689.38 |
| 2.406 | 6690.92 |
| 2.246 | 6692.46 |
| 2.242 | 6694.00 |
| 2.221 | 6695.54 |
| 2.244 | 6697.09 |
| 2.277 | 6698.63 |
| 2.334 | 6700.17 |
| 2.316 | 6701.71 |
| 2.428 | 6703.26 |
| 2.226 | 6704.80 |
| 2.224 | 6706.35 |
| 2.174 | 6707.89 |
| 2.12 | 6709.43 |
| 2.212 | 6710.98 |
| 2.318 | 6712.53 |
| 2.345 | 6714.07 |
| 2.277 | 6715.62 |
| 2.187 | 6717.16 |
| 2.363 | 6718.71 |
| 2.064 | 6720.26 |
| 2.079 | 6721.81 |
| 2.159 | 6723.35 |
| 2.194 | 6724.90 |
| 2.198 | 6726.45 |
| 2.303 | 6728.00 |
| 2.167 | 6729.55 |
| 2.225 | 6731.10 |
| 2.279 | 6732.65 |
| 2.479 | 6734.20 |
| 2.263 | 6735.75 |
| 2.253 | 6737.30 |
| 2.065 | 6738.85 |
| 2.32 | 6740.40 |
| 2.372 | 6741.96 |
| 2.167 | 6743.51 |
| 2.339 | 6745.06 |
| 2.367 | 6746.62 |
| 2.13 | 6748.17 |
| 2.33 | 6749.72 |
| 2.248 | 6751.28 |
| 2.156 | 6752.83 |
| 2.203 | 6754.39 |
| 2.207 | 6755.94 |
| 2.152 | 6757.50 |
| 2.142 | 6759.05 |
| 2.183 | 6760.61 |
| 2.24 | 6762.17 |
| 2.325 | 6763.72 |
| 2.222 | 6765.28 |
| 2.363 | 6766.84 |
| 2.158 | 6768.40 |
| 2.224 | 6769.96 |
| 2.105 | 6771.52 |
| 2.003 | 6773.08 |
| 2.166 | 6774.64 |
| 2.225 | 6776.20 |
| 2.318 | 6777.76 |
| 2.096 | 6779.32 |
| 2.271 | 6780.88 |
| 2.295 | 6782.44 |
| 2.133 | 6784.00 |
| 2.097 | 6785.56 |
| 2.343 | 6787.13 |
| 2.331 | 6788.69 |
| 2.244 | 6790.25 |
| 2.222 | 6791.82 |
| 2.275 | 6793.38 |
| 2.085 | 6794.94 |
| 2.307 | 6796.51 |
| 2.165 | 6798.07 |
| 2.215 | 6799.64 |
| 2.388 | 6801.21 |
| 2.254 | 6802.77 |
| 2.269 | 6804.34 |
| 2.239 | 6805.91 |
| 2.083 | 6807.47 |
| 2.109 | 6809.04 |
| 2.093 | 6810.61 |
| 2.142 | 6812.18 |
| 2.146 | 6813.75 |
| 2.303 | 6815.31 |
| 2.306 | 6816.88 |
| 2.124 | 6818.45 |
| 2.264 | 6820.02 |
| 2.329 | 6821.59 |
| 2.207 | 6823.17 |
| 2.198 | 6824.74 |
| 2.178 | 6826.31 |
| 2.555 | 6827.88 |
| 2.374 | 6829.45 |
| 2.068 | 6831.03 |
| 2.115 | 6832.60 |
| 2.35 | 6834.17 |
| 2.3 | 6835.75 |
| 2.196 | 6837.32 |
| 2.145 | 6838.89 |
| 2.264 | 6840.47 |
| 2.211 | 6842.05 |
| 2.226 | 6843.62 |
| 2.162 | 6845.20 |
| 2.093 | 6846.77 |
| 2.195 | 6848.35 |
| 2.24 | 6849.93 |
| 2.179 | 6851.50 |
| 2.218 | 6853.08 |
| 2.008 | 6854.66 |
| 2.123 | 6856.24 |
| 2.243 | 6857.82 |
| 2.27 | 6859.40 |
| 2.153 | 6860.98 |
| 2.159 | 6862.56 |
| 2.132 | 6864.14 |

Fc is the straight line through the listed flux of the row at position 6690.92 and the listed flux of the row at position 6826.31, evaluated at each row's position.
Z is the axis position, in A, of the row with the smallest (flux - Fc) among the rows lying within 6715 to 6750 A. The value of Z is 6720.26 A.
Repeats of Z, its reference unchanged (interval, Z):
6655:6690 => 6680.15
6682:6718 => 6709.43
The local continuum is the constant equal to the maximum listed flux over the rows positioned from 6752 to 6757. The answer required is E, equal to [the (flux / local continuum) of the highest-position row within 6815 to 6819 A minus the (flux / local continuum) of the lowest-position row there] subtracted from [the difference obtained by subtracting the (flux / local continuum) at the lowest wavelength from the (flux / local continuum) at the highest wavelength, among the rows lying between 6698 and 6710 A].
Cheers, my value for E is 0.01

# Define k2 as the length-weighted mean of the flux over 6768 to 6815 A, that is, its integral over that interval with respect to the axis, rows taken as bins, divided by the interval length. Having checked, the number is 2.20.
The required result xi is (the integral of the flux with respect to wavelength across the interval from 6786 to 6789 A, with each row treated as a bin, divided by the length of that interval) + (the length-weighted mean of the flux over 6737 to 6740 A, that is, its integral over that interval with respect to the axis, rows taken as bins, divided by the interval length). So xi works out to 4.47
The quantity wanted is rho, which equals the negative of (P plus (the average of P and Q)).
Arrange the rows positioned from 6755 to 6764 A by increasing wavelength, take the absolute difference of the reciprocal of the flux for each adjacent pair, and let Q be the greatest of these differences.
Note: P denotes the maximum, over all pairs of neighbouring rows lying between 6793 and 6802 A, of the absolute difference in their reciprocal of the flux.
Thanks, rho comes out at -0.077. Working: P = 0.046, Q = 0.016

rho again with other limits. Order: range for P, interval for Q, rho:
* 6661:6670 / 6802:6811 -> -0.079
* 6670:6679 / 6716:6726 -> -0.102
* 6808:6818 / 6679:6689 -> -0.076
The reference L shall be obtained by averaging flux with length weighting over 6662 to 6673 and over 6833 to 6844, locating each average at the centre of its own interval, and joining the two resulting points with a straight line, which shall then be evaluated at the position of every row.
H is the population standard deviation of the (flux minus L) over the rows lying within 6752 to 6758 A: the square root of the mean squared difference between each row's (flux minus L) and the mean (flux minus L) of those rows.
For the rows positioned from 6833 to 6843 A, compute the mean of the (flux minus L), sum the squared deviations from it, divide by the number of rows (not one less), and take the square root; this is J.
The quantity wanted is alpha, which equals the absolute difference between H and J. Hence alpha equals 0.04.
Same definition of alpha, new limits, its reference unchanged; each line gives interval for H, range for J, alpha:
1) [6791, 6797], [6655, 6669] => 0.02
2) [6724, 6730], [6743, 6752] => 0.04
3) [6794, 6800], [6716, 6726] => 0.02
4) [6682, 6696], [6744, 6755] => 0.00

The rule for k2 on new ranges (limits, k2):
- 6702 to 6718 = 2.25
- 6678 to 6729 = 2.27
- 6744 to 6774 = 2.21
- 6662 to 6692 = 2.29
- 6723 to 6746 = 2.25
